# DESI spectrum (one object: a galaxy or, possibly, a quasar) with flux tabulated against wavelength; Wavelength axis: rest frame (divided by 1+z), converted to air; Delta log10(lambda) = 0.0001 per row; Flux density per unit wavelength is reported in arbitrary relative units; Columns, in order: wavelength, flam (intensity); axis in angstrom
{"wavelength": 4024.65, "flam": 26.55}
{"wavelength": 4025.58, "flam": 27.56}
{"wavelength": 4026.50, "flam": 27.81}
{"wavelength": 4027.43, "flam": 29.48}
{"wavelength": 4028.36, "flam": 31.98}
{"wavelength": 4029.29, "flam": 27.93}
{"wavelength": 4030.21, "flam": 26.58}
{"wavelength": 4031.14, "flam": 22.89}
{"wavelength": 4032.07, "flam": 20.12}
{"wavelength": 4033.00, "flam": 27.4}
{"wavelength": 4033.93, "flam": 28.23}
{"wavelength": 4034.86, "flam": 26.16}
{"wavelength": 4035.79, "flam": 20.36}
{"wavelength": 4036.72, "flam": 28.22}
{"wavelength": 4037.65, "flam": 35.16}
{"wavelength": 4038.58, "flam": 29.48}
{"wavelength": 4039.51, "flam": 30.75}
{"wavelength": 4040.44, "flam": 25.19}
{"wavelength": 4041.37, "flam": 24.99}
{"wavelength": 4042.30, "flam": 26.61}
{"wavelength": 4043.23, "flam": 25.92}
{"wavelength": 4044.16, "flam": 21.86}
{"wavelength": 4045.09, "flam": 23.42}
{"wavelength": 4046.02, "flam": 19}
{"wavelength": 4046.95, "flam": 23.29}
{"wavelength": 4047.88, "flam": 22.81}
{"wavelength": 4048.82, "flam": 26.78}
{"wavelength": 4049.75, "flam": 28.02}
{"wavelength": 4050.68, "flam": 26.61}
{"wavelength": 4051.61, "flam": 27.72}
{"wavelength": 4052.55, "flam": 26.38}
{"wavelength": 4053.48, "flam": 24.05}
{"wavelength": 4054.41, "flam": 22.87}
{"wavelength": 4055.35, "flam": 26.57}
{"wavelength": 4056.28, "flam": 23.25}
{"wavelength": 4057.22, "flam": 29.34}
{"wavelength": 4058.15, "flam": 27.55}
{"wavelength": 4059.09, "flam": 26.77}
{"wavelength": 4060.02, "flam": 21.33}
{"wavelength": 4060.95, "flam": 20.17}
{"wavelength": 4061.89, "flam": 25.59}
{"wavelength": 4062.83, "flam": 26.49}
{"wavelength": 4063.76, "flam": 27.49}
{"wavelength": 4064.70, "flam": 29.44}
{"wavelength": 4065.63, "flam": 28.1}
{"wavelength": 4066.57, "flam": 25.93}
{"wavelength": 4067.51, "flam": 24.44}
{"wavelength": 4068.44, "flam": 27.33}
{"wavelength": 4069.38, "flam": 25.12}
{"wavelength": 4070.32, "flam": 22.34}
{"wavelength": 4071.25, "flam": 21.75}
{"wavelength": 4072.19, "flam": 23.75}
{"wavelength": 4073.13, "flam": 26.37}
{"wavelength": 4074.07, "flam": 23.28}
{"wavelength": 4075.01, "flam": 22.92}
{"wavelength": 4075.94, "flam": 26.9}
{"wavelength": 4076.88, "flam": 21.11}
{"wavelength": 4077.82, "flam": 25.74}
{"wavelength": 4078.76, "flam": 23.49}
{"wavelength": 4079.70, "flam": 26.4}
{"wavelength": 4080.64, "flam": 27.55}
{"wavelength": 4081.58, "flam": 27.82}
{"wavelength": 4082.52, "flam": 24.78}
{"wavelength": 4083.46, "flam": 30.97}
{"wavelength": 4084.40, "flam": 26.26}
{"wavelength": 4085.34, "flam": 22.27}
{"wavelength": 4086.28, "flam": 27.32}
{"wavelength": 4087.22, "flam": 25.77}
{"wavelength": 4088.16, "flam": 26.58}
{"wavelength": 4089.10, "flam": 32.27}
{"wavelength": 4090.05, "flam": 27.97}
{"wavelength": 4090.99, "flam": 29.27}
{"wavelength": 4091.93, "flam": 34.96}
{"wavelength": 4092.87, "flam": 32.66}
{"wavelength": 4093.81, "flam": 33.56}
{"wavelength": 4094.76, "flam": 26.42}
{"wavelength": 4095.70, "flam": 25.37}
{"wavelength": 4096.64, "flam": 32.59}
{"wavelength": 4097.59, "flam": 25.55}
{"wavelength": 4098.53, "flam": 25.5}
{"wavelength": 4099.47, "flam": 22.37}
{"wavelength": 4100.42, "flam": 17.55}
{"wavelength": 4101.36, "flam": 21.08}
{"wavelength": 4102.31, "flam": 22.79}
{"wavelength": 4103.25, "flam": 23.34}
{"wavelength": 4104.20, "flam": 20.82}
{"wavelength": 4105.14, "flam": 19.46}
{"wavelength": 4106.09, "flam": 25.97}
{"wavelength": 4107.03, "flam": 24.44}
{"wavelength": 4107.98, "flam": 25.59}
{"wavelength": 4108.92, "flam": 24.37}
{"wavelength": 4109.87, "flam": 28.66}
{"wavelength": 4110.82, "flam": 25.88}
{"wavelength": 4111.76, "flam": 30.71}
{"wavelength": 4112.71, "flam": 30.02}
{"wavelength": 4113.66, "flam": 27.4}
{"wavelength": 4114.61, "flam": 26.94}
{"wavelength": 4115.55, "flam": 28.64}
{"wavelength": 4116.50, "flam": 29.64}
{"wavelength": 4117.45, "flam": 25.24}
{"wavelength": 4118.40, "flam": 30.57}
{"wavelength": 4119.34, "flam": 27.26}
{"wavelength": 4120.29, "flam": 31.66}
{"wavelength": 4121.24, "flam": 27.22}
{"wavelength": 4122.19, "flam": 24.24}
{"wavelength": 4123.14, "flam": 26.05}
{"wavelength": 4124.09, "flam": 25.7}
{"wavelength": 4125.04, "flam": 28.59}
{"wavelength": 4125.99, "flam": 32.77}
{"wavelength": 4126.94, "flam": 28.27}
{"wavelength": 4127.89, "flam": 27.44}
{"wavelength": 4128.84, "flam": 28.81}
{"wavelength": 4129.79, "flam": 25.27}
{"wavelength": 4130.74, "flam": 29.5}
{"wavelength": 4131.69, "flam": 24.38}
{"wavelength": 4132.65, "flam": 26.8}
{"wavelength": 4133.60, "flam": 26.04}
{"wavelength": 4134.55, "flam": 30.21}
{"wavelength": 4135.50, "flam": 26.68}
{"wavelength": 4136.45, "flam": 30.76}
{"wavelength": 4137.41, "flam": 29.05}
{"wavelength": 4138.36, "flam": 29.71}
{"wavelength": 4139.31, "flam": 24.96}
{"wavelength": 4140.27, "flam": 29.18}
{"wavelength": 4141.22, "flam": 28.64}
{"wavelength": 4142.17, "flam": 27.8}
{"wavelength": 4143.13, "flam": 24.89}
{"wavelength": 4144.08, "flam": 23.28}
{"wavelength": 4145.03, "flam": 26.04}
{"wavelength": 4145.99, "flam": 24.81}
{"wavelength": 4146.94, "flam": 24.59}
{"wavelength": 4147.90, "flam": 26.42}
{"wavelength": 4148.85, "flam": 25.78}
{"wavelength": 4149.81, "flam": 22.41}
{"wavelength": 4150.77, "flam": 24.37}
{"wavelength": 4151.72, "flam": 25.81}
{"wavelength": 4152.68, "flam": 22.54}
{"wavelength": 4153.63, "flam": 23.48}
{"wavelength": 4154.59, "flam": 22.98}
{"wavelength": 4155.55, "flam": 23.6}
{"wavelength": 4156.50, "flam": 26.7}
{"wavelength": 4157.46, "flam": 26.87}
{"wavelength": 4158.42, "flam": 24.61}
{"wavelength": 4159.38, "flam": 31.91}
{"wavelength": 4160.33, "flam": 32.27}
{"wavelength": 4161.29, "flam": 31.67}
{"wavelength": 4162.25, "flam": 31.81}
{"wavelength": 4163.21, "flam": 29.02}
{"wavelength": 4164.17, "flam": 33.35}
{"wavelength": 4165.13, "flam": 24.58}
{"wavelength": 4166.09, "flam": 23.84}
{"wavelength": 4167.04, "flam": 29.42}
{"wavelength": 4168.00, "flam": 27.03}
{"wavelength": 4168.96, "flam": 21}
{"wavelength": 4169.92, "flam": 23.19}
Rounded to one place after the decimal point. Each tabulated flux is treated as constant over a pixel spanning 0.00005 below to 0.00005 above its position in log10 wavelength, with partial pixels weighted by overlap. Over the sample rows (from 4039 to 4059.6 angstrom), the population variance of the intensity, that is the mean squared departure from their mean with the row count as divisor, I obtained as 6.9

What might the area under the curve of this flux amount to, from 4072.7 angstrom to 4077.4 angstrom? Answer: 113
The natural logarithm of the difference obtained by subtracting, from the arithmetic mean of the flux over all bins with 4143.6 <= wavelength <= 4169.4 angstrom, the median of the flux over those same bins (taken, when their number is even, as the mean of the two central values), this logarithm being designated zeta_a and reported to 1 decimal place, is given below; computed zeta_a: -0.6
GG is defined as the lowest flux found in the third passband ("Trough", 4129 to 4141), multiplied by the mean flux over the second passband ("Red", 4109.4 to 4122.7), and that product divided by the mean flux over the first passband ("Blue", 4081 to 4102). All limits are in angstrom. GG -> 25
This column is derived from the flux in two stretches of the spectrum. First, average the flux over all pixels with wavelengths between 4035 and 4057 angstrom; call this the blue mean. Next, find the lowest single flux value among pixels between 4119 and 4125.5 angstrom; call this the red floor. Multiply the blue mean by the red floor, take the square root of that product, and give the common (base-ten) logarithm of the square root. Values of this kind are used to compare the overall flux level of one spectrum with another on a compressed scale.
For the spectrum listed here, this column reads 1.40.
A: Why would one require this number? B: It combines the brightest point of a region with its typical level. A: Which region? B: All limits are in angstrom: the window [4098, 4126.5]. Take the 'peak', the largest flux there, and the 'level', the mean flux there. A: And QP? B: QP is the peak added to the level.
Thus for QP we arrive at 58.8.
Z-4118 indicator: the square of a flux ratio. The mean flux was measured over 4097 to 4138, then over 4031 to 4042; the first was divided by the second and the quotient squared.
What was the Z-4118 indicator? 0.99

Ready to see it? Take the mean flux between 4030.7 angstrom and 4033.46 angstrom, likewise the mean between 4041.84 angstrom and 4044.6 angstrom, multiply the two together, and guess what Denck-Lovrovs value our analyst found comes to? 582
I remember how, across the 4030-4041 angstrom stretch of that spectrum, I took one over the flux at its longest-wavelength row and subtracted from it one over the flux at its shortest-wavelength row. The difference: 0.0021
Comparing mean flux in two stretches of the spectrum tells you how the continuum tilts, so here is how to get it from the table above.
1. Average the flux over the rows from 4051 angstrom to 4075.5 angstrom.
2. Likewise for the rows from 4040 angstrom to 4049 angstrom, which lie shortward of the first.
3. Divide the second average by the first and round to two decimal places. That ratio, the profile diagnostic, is 0.95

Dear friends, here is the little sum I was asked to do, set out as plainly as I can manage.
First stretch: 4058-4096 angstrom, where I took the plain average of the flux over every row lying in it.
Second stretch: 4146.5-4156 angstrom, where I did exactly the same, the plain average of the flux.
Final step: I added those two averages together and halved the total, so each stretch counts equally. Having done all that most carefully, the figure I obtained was 25.3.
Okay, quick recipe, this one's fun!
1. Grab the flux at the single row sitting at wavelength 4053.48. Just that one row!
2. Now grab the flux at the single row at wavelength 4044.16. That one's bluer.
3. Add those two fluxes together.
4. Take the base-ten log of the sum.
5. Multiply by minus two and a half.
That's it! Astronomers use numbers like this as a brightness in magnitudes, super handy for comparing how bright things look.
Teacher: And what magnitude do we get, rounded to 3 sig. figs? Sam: -4.15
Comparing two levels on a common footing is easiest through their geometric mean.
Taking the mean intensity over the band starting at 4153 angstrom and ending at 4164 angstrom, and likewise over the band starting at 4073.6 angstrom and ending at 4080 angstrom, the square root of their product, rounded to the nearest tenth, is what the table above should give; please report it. 25.9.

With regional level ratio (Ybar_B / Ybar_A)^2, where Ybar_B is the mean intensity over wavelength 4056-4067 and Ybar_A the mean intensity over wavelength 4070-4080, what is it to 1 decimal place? 1.2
